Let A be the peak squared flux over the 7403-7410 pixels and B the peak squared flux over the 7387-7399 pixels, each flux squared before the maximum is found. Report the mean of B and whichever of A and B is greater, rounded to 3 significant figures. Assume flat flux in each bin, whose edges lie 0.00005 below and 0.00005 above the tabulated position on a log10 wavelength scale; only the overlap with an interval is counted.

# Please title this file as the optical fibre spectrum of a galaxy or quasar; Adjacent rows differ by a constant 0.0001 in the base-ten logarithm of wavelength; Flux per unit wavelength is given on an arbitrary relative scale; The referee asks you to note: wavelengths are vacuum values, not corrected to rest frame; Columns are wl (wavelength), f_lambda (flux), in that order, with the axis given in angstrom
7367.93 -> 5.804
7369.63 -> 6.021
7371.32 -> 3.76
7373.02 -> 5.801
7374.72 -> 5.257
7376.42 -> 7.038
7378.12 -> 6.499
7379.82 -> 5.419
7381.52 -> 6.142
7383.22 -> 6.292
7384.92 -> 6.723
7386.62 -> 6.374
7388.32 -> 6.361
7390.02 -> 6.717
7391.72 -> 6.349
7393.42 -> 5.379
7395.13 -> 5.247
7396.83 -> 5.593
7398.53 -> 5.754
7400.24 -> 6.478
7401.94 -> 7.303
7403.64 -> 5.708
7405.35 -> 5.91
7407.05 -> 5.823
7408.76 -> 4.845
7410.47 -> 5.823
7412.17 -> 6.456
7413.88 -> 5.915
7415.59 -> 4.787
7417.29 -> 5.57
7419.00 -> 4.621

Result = 45.1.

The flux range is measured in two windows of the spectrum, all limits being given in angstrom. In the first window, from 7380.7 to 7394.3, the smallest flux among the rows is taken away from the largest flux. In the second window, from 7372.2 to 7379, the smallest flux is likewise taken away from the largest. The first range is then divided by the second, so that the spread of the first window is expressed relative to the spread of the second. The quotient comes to 0.8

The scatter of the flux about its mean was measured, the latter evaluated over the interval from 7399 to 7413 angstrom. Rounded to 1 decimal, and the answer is 0.7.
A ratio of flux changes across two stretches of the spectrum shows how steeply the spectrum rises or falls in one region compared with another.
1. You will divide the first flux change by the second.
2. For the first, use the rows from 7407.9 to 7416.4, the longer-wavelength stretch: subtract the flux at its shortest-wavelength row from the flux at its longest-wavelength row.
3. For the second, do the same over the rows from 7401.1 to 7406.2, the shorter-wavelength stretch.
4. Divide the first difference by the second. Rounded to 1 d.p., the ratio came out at 0.0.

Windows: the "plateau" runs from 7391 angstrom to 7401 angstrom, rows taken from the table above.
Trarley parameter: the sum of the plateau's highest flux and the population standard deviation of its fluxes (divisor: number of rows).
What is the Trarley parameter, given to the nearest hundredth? 6.94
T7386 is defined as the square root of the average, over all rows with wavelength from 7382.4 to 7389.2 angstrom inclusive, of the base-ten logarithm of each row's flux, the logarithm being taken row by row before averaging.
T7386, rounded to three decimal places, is 0.899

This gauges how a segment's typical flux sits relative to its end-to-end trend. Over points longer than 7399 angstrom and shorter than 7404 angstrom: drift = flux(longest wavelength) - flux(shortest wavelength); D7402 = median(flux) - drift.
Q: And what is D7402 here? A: 7.2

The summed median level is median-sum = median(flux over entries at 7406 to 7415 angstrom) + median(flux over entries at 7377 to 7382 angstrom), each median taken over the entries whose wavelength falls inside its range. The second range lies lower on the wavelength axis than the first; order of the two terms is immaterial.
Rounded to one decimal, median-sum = 12.0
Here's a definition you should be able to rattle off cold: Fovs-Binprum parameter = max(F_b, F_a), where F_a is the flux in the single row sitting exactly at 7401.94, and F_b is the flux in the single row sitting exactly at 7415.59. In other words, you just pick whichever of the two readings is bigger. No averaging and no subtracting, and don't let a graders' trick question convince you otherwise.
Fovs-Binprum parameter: 7.30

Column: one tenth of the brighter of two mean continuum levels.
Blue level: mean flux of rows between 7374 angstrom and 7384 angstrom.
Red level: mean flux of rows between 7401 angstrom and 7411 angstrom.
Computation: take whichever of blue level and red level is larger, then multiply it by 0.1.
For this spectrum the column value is 0.611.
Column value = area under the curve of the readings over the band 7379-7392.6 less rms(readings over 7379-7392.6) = 79.4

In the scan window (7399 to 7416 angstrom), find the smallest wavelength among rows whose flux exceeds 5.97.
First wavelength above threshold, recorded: 7400.24 angstrom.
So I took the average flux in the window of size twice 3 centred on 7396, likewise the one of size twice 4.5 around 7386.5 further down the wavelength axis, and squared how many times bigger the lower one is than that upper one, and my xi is 1.40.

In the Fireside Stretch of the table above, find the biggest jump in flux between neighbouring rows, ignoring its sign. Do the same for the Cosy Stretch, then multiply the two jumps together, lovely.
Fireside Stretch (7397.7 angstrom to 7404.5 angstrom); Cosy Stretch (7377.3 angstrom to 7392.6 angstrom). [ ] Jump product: 1.7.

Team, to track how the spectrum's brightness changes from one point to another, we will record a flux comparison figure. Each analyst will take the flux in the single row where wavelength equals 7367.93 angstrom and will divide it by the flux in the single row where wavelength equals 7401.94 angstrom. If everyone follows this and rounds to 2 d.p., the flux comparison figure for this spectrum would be 0.79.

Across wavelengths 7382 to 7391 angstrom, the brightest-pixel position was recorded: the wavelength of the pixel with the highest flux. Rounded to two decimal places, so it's 7384.92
